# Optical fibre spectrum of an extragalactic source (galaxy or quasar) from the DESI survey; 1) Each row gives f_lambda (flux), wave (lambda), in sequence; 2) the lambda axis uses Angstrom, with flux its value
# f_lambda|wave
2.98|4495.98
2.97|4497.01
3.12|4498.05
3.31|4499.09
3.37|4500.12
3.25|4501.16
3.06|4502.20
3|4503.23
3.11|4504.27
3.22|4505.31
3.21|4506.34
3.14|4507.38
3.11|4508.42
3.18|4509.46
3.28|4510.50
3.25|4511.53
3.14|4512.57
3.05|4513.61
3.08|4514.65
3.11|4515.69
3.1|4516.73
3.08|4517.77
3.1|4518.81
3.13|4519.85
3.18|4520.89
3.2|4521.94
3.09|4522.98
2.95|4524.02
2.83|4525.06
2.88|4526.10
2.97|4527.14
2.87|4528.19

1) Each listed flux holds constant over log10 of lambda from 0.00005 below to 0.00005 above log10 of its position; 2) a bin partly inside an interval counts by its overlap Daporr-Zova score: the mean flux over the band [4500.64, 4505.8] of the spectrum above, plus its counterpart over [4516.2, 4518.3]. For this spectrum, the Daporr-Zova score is 6.22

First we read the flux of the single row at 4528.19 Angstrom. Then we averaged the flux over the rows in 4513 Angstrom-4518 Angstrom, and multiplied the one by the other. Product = 8.9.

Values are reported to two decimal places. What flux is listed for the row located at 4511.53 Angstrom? 3.25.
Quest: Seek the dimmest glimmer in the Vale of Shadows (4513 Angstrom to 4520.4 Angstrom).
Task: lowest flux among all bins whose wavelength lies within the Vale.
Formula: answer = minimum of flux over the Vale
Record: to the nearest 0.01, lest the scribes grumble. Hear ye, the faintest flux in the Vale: 3.05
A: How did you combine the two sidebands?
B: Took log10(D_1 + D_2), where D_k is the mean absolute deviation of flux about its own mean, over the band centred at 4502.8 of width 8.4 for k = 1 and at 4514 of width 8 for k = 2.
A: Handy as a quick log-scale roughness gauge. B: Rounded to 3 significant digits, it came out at -0.779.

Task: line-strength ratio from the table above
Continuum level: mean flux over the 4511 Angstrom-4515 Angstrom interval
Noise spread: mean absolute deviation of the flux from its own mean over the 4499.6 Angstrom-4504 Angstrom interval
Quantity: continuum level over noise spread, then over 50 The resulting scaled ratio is 0.45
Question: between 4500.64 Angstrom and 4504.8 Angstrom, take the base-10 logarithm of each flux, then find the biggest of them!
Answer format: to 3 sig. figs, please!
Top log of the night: 0.512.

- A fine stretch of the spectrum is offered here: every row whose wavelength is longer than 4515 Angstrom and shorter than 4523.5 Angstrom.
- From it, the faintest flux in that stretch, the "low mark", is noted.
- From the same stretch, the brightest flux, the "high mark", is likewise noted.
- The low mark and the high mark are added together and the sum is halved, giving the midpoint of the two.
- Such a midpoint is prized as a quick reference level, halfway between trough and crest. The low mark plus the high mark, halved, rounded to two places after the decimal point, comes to 3.14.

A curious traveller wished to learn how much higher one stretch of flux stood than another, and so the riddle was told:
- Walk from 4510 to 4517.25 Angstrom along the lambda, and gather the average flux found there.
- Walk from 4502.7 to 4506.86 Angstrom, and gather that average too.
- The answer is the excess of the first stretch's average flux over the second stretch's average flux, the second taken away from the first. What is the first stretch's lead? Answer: 0.01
